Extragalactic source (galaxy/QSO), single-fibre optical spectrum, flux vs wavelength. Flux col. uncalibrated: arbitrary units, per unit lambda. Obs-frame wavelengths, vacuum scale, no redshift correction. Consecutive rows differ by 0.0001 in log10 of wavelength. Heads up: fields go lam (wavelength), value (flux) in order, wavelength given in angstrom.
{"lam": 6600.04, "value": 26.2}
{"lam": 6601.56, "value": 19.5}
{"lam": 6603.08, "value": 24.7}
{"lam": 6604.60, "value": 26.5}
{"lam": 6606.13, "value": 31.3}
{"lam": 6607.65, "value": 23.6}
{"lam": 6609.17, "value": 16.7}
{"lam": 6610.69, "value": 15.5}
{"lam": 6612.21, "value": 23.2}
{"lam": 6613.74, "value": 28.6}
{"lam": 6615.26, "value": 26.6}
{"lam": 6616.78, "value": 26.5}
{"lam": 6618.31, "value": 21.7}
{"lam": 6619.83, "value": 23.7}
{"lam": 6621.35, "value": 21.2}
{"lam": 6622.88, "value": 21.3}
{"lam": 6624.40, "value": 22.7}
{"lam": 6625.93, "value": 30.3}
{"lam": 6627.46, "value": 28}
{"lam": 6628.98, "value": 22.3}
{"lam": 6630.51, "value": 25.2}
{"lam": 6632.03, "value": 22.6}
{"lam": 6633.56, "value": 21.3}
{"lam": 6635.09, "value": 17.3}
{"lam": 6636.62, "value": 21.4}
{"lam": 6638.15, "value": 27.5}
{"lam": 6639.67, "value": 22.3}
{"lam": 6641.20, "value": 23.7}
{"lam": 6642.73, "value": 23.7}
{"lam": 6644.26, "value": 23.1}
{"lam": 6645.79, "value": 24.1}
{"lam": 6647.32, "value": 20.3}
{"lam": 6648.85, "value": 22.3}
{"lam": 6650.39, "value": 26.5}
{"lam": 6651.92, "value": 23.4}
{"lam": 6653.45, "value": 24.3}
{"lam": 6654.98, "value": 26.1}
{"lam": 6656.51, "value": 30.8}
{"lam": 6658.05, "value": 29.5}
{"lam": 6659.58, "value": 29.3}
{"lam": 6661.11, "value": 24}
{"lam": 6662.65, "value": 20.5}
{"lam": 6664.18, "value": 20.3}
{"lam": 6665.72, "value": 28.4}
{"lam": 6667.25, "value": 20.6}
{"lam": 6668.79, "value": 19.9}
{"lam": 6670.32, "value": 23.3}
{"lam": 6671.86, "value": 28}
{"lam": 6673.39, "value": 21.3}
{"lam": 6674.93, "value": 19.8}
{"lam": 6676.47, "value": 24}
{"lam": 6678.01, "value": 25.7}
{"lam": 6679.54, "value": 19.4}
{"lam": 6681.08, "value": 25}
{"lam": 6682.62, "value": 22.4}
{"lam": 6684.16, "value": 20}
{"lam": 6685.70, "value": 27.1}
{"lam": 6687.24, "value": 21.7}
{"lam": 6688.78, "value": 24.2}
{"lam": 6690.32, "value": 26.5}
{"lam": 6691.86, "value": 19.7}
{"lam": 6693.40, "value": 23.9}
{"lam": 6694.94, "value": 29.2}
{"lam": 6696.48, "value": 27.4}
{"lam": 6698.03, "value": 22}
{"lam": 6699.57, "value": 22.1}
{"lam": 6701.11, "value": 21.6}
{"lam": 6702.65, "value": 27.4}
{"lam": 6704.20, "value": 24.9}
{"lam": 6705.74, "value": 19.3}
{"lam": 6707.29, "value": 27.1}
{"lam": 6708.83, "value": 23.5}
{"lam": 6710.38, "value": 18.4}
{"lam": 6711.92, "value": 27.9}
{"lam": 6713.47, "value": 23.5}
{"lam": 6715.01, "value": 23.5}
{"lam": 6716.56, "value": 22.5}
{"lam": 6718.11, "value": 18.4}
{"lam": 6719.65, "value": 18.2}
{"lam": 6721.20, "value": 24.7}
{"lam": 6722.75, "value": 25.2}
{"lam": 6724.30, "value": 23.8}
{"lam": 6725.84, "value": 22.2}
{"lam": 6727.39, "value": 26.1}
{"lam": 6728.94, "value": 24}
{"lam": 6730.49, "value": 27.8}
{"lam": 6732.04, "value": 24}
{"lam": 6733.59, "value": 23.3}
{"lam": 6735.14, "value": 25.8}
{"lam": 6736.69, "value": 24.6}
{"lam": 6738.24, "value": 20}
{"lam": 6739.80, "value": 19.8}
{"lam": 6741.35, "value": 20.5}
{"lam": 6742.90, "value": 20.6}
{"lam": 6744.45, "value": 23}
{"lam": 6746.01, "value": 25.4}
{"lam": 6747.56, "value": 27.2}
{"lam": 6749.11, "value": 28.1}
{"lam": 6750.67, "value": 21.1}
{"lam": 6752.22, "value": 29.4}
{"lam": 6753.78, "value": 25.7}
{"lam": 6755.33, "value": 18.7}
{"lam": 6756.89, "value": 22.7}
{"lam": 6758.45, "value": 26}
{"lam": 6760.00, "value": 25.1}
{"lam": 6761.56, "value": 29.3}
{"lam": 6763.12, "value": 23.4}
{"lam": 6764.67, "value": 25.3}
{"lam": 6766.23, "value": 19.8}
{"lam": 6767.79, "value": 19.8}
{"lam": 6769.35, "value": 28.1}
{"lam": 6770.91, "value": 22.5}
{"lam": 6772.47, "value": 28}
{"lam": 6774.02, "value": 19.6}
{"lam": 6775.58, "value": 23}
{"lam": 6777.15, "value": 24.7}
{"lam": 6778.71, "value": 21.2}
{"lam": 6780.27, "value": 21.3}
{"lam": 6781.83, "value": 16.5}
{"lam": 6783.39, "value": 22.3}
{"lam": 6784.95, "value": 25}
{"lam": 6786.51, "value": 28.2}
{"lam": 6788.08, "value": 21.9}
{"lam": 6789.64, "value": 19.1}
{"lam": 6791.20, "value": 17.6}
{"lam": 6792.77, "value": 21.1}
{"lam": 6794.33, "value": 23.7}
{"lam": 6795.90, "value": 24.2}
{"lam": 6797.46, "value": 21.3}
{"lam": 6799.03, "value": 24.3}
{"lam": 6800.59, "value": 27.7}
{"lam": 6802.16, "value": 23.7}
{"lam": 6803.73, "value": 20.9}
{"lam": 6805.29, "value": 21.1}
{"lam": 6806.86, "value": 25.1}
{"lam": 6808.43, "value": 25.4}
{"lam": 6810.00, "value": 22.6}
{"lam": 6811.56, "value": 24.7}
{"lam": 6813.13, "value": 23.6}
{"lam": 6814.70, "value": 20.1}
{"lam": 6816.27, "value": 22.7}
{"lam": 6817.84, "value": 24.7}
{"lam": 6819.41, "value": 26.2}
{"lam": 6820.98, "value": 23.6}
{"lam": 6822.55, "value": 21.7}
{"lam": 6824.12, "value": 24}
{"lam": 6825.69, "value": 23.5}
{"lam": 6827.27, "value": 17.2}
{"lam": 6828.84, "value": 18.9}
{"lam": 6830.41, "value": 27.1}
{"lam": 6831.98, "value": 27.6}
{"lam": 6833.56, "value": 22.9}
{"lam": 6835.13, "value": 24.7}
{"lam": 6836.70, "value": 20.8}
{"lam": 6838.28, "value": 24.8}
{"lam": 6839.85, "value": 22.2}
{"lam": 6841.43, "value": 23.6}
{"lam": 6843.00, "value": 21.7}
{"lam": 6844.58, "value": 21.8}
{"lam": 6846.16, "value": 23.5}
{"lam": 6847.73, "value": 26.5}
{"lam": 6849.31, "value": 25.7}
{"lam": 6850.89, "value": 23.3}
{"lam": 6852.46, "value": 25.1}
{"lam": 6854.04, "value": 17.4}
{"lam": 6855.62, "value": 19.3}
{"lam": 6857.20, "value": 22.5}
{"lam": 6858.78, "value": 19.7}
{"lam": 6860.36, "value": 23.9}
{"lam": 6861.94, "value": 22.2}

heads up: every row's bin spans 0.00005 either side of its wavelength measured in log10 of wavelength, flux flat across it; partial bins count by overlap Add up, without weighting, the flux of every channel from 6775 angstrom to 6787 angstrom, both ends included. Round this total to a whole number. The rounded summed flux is 182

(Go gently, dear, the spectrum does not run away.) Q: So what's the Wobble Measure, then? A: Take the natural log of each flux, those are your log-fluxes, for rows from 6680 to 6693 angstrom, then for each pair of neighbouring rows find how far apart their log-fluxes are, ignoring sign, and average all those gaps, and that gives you 0.18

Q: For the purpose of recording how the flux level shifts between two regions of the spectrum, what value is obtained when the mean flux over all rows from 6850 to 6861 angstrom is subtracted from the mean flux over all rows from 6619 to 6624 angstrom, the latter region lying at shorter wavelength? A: 0.5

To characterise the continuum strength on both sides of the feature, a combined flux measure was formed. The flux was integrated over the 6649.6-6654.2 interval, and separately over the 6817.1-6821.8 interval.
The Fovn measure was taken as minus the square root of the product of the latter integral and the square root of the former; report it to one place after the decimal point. -35.3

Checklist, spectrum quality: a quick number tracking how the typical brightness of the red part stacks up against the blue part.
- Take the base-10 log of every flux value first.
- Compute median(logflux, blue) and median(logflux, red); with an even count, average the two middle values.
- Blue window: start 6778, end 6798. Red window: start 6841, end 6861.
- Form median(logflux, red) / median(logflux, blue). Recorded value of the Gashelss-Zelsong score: 1.03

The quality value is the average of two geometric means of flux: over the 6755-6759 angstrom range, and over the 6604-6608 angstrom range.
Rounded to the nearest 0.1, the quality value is 24.6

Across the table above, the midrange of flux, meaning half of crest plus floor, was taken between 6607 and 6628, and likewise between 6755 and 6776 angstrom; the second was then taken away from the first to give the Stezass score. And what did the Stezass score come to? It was -1.1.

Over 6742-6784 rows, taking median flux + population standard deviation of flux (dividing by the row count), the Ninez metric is 26.4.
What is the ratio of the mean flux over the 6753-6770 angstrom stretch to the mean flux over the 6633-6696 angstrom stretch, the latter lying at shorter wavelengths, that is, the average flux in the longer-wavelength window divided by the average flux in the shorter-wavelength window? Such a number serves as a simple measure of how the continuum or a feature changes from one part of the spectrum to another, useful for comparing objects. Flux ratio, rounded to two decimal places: 1.01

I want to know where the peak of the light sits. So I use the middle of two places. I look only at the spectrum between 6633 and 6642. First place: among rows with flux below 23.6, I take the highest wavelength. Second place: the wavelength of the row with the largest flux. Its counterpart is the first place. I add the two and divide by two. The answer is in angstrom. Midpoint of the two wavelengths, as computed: 6638.9 angstrom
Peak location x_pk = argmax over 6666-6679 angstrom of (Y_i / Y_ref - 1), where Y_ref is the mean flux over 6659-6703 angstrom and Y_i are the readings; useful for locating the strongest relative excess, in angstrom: 6671.86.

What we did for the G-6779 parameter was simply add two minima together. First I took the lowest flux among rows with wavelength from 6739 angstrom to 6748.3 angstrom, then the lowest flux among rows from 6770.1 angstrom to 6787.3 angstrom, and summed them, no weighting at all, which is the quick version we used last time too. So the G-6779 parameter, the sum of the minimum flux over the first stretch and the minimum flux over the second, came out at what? 36.3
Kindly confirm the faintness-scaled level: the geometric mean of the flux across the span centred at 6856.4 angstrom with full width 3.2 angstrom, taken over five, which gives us 4.17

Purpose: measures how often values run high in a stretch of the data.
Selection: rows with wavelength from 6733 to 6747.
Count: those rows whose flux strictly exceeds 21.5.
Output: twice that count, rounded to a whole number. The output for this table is 10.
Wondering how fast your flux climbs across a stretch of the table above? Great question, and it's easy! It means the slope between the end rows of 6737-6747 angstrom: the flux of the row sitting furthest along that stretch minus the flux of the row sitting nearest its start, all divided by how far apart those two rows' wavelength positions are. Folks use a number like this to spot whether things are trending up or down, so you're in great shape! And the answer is 0.7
